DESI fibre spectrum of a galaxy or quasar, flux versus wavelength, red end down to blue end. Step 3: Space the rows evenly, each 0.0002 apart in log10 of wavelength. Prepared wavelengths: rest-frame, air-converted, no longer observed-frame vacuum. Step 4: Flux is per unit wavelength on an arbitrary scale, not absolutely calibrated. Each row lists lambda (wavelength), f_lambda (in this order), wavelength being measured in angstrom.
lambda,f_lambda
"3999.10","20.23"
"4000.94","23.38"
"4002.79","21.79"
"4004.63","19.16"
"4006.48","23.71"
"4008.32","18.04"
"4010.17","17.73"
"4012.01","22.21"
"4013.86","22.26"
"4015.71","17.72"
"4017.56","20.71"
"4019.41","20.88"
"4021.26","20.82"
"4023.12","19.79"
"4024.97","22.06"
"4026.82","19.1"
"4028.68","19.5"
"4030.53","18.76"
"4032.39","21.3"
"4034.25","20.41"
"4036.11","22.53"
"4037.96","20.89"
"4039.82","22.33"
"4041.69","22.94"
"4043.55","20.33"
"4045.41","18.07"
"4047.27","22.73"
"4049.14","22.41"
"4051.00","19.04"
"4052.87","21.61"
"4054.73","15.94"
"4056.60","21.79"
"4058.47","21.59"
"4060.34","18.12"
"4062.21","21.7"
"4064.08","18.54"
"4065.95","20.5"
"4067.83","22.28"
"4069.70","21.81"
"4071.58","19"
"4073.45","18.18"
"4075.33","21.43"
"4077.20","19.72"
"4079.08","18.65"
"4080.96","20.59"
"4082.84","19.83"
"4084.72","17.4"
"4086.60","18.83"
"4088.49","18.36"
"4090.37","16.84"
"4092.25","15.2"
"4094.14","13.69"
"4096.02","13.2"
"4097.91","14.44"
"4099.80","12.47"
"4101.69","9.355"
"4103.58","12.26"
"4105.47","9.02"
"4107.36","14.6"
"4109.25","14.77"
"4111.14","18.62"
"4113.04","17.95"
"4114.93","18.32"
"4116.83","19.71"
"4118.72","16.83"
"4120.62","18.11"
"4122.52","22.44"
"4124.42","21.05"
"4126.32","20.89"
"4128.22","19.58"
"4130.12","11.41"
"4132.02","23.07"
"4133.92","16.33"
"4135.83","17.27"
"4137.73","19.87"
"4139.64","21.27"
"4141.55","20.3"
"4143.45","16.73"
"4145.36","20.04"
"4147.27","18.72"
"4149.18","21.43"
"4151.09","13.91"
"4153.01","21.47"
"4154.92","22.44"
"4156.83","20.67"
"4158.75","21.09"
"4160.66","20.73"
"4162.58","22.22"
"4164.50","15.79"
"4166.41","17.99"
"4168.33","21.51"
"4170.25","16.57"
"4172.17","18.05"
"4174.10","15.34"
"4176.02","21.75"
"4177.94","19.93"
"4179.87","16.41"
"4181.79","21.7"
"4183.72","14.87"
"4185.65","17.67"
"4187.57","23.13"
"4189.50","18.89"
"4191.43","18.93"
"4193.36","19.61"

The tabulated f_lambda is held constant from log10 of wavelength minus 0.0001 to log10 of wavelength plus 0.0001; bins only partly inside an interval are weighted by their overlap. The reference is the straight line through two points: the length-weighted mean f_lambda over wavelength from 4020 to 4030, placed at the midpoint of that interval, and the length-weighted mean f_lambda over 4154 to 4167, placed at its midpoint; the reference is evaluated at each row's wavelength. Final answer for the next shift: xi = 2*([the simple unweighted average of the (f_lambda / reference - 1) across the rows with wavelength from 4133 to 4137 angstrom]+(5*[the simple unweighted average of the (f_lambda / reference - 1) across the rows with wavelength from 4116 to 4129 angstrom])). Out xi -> -0.5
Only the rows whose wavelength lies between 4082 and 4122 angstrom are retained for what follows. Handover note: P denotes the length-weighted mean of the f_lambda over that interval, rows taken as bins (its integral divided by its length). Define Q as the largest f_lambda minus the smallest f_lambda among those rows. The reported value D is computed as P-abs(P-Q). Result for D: 11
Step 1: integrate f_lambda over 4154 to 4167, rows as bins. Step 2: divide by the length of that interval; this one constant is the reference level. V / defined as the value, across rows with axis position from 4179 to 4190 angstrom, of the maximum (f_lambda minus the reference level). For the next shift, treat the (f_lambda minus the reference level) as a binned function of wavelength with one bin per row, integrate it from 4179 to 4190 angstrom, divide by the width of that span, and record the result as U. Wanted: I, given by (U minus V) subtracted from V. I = 7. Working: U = -1.4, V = 2.9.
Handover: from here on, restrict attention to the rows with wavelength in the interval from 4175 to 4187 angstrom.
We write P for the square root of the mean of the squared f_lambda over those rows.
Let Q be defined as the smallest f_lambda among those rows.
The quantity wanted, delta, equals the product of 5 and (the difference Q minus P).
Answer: -20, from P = 18.9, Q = 14.87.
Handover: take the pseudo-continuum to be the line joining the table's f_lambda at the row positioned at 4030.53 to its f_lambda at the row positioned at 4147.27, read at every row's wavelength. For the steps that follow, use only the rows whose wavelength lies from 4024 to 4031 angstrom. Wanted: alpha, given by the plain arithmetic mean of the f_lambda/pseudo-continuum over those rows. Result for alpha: 1.06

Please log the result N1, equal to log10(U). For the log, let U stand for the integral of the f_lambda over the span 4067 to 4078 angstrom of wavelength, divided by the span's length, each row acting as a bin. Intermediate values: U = 20.4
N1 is 1.31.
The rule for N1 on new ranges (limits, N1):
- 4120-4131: 1.28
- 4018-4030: 1.31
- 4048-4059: 1.31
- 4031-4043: 1.33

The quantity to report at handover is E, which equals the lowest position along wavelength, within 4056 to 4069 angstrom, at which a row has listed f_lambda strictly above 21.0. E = 4056.60 angstrom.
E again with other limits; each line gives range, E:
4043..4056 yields 4047.27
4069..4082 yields 4069.70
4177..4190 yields 4181.79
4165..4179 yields 4168.33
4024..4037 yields 4024.97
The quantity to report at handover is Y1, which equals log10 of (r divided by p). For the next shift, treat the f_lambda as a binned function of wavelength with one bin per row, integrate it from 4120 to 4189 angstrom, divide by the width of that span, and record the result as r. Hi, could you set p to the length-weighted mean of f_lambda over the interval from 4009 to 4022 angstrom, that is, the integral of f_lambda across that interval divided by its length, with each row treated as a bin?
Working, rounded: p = 20.3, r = 19.2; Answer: -0.023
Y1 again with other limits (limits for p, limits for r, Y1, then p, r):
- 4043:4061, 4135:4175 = -0.021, 20.2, 19.2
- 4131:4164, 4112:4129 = -0.008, 19.8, 19.4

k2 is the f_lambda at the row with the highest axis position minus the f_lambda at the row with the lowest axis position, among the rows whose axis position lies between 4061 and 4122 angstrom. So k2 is -3.6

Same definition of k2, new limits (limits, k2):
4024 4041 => 0.3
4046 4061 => -4.6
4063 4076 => 2.9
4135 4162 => 3.5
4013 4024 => -2.5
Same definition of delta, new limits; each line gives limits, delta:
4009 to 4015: -16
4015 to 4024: -11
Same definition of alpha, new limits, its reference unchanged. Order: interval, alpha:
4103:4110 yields 0.68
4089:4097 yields 0.79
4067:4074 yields 1.08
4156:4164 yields 1.13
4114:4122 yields 0.97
